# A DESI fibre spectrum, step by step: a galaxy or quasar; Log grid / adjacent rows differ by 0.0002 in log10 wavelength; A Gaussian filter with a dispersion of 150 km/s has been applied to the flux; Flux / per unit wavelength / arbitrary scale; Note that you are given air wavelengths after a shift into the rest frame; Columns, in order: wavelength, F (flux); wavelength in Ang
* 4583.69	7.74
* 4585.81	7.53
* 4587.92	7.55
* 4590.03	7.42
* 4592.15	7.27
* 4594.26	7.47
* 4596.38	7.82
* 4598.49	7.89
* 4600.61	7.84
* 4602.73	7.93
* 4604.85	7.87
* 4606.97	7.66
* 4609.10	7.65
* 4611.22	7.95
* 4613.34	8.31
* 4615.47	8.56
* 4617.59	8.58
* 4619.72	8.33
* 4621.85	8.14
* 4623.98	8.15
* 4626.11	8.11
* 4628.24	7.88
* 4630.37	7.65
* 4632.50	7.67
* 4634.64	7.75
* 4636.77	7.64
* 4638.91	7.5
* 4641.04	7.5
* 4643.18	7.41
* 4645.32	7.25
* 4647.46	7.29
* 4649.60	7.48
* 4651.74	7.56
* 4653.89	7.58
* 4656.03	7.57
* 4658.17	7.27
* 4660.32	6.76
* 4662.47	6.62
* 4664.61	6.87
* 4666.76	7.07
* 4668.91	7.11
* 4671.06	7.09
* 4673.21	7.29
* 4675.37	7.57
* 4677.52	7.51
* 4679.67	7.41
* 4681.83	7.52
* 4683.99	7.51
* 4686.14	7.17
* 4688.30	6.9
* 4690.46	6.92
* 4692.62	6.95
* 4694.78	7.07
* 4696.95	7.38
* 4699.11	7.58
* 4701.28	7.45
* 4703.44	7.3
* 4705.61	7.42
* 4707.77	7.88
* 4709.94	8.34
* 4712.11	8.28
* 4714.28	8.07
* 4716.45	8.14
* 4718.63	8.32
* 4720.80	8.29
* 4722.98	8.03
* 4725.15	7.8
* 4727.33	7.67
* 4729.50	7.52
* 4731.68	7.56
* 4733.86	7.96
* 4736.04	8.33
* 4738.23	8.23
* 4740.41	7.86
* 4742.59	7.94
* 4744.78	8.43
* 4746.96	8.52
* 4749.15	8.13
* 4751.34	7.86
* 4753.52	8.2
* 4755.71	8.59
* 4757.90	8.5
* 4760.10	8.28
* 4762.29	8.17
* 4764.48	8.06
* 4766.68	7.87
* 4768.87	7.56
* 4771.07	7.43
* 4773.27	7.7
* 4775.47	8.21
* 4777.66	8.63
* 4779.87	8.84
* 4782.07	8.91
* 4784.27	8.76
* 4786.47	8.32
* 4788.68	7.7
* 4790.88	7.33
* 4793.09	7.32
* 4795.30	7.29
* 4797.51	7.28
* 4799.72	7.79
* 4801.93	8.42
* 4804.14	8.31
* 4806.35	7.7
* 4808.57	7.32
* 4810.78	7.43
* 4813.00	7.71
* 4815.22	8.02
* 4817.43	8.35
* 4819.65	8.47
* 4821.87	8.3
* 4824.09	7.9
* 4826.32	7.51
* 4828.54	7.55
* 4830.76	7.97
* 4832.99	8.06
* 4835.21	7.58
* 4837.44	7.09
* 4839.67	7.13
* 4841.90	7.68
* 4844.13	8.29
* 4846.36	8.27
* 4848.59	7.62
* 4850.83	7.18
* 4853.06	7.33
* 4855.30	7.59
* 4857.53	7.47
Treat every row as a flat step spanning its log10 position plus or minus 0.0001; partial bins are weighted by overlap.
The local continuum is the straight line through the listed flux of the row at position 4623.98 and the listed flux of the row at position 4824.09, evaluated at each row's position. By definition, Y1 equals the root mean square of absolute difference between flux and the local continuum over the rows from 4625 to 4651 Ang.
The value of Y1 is 0.58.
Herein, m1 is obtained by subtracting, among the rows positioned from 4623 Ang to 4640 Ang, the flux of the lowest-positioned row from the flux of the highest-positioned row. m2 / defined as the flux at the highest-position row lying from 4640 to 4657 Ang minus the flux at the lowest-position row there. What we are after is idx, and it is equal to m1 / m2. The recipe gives -9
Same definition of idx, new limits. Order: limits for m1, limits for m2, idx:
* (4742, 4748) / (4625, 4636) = -2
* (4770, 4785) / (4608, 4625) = 3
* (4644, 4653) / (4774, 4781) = 0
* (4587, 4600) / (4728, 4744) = 1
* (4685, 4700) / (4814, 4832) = -8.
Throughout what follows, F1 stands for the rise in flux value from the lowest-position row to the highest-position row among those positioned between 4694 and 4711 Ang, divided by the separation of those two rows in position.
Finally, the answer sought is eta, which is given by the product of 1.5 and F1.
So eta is 0.13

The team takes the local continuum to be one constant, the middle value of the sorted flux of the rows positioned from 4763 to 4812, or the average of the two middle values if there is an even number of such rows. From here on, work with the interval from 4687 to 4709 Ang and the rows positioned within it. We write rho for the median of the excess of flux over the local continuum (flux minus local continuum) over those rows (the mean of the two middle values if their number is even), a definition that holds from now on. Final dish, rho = -0.4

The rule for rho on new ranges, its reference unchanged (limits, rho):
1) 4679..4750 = 0.1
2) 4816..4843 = 0.0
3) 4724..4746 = 0.2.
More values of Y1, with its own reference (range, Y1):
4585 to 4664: 0.61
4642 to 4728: 0.76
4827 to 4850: 0.43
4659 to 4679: 1.04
